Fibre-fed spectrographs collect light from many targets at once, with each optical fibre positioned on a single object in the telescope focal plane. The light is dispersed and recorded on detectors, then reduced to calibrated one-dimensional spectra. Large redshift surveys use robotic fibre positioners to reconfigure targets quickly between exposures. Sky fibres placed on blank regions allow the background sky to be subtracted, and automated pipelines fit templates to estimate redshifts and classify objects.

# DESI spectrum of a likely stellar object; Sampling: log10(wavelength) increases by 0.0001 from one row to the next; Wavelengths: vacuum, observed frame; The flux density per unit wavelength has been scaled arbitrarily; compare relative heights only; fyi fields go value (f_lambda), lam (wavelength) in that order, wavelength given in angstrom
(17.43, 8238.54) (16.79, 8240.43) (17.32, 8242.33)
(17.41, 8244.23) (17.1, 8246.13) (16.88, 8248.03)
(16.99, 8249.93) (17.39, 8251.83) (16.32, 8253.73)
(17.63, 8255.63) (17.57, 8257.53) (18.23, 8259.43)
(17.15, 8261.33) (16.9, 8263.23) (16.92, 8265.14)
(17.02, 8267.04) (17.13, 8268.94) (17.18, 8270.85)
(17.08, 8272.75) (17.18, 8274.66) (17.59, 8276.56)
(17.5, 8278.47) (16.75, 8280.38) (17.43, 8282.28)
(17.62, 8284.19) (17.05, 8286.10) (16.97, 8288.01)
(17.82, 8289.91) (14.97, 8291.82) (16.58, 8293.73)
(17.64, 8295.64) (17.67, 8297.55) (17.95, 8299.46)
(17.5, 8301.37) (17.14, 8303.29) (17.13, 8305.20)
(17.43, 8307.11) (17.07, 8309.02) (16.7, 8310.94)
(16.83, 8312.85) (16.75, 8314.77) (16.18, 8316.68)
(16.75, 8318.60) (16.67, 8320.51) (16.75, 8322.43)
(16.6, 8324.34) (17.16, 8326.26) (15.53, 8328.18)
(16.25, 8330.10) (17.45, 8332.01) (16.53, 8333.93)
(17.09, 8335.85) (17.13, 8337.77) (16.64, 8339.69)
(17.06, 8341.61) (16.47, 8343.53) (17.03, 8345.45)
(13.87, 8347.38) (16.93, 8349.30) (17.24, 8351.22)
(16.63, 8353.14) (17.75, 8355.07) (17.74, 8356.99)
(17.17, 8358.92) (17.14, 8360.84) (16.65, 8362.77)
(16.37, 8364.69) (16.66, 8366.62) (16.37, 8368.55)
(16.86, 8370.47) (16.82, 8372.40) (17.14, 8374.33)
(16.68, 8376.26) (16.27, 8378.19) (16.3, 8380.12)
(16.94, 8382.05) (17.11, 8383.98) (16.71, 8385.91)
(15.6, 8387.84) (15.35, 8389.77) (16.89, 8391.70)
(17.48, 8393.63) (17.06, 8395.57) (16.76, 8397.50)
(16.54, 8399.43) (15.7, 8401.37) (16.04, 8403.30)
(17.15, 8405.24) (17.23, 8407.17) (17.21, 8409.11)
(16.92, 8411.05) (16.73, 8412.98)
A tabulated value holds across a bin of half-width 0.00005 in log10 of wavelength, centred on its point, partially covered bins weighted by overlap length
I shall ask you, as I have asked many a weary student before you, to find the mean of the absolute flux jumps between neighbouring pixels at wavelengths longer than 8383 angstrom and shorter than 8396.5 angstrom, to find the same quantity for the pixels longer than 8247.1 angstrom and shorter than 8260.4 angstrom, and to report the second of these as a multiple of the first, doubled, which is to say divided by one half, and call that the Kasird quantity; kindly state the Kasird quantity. 1.7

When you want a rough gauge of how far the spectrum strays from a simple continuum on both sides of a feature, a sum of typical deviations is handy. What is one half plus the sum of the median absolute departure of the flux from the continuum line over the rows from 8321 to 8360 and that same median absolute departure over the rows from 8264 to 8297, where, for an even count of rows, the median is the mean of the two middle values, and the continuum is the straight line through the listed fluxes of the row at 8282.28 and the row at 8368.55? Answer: 1.26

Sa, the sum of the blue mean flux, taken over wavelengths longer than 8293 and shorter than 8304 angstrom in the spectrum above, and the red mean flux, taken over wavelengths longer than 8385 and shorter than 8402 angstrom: 33.9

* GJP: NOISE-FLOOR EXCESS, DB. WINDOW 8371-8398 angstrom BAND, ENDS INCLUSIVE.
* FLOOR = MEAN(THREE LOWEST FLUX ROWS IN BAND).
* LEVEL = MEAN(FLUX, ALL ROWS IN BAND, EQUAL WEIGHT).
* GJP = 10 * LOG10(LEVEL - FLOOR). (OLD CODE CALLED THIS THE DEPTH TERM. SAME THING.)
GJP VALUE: 0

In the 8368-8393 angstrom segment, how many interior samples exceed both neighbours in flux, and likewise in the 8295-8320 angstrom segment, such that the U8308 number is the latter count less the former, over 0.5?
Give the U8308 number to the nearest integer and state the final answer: 0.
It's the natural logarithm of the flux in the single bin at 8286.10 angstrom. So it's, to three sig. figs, 2.84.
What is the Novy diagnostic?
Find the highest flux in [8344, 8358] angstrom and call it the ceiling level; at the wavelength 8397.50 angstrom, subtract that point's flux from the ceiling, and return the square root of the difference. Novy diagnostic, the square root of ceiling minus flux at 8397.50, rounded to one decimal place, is 1.0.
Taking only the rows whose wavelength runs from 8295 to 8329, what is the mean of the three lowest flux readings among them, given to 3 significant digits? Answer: 16.1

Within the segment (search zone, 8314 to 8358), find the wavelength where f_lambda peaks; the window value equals 8355.07 angstrom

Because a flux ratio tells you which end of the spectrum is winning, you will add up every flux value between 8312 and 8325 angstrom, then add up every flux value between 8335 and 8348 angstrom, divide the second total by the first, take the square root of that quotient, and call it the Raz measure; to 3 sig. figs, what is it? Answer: 0.995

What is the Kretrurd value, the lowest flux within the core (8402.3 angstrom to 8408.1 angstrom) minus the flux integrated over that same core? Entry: -81.5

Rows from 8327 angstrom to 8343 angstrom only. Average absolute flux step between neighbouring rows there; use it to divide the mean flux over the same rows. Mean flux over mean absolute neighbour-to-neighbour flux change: 27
